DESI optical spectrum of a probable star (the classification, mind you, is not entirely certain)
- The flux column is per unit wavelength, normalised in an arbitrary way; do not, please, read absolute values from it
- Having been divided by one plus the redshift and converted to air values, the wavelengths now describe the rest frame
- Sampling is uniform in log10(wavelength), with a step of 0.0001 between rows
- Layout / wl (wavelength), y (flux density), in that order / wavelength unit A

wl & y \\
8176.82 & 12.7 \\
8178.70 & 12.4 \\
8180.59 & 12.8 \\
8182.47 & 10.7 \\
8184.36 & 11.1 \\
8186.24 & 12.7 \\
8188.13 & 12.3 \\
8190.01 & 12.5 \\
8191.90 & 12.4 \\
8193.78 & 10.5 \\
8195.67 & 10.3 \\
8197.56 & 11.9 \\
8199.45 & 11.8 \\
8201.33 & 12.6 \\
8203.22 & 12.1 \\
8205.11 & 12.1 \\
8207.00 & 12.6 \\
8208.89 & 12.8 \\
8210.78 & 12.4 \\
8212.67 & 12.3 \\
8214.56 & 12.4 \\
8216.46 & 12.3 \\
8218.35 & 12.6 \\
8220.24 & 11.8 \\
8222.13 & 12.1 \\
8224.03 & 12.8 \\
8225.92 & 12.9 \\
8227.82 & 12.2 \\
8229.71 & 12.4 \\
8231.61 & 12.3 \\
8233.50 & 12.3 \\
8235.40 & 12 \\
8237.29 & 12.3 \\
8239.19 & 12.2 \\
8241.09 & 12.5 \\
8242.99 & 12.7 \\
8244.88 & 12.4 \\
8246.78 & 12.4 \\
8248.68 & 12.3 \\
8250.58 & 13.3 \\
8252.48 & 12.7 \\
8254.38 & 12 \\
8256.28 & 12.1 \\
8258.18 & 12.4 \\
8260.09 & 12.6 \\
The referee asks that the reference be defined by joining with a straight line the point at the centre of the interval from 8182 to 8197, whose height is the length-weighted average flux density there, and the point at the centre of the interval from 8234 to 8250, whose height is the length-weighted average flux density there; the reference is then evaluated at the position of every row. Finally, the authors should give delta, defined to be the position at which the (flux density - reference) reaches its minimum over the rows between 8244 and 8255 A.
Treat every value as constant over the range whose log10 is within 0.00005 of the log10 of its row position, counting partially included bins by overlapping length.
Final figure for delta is 8254.38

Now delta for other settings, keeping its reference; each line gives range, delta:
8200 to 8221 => 8220.24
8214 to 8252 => 8235.40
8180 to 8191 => 8182.47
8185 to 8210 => 8195.67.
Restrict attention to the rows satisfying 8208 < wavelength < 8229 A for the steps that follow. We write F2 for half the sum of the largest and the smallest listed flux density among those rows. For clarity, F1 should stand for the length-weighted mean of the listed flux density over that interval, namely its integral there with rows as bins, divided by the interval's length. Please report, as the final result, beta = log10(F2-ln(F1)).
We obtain 0.99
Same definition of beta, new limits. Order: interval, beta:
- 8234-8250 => 0.99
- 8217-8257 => 1.00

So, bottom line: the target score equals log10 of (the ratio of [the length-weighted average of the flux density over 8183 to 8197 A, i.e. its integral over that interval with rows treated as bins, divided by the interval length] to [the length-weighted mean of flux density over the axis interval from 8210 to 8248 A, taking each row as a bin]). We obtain -0.025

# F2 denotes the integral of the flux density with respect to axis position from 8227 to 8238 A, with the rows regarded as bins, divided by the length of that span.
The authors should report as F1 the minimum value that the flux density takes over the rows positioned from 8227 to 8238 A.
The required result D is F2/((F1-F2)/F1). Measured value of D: -569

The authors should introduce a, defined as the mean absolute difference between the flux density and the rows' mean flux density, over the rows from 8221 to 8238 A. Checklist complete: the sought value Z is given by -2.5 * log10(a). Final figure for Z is 1.6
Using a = 0.22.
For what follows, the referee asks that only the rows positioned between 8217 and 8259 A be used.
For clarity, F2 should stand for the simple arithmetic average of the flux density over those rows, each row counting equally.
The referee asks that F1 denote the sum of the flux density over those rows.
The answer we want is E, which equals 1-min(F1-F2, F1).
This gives -259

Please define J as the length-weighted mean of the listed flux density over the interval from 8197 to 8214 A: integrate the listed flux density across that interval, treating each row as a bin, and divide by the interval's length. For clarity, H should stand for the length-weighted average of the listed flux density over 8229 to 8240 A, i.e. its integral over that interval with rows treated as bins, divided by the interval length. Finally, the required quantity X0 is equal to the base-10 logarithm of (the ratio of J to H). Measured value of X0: 0.002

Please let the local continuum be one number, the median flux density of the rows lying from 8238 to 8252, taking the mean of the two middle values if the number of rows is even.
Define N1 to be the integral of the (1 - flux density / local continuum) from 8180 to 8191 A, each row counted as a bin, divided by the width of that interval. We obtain 0.03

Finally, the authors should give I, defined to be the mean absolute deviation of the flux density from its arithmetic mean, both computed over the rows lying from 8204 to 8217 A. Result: 0.2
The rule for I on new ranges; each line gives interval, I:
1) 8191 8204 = 0.7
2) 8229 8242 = 0.1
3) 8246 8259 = 0.3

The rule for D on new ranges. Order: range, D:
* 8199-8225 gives -266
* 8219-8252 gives -239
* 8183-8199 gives -87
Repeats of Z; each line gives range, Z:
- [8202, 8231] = 1.5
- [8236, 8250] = 2.4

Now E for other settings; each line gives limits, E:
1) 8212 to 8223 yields -60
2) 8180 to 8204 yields -141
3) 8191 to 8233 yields -254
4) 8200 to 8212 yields -61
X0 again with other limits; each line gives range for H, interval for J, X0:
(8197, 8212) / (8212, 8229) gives 0.003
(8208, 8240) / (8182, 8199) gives -0.026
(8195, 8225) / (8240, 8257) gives 0.010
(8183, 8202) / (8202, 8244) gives 0.021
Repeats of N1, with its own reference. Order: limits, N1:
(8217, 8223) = 0.02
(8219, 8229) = 0.00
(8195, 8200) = 0.08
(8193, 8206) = 0.06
